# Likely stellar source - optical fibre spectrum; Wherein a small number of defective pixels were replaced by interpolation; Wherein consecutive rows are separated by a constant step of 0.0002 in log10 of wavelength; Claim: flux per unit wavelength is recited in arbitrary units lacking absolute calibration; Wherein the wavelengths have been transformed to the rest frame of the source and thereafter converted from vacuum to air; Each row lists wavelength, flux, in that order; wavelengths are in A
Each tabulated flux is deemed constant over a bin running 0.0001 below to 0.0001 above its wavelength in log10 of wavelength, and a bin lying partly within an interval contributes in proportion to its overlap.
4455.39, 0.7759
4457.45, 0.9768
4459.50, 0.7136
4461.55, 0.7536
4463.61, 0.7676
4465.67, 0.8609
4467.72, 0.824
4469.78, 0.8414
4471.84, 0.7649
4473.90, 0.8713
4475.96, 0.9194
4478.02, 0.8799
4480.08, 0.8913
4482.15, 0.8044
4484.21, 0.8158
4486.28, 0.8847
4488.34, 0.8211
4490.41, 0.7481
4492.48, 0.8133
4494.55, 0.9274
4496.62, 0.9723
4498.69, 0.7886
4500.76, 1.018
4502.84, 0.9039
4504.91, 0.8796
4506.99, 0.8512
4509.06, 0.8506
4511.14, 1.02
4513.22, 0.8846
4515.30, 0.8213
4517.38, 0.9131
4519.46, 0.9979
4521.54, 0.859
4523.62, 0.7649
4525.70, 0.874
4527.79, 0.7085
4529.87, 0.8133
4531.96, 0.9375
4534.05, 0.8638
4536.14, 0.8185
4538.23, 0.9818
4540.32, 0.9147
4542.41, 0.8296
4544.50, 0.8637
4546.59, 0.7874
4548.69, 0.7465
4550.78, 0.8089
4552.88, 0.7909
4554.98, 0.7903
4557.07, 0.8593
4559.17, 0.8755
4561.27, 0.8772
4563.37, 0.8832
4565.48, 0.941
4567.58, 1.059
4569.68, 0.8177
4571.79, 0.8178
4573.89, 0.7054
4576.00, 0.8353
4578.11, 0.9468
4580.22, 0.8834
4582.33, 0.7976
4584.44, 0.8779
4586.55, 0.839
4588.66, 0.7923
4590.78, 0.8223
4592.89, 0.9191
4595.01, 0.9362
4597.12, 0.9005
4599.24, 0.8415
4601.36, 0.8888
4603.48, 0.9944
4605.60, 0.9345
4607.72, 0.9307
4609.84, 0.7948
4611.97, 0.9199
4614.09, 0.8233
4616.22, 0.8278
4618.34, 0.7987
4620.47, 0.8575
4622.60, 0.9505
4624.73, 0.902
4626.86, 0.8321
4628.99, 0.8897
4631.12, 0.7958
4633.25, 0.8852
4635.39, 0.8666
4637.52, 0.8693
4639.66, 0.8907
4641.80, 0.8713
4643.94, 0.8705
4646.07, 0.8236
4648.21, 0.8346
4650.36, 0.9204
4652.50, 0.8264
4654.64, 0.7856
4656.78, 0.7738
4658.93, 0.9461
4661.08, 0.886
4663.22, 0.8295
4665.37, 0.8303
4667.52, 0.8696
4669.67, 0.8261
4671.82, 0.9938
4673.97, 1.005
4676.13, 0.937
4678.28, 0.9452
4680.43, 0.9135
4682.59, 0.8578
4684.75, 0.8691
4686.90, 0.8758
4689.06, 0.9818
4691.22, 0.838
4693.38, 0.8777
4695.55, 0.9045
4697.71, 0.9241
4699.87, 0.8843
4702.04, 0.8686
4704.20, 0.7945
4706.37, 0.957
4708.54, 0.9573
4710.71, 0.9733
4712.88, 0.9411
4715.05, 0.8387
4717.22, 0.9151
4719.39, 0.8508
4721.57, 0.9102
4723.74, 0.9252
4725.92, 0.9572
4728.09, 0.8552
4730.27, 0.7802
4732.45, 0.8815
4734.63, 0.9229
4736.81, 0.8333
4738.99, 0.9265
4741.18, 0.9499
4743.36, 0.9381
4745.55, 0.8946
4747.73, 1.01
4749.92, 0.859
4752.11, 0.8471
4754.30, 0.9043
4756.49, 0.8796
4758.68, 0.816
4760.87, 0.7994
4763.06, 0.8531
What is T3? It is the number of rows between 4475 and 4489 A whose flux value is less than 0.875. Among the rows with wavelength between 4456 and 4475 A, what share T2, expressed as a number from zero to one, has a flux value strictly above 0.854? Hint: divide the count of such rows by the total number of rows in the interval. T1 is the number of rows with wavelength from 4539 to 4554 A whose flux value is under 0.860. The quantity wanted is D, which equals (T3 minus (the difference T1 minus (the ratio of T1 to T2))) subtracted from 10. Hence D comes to -3.0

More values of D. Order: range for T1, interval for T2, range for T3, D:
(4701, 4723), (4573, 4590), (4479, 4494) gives 0.0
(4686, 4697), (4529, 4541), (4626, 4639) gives 5.5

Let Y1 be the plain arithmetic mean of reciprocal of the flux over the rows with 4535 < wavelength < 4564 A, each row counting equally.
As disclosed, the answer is 1.19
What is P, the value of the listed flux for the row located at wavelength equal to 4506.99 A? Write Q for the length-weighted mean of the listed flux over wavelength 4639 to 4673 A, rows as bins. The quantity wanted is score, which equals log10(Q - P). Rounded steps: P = 0.8512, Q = 0.861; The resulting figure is -2.0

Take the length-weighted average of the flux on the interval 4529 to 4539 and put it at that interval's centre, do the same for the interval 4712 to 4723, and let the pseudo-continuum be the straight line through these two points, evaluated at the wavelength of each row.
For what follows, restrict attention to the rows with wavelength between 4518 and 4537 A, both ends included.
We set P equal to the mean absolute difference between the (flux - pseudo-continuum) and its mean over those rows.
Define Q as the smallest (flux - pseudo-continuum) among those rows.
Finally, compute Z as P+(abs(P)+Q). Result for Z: -0.043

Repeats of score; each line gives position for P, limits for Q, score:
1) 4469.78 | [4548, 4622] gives -1.7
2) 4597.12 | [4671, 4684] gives -1.4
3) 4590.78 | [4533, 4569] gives -1.4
